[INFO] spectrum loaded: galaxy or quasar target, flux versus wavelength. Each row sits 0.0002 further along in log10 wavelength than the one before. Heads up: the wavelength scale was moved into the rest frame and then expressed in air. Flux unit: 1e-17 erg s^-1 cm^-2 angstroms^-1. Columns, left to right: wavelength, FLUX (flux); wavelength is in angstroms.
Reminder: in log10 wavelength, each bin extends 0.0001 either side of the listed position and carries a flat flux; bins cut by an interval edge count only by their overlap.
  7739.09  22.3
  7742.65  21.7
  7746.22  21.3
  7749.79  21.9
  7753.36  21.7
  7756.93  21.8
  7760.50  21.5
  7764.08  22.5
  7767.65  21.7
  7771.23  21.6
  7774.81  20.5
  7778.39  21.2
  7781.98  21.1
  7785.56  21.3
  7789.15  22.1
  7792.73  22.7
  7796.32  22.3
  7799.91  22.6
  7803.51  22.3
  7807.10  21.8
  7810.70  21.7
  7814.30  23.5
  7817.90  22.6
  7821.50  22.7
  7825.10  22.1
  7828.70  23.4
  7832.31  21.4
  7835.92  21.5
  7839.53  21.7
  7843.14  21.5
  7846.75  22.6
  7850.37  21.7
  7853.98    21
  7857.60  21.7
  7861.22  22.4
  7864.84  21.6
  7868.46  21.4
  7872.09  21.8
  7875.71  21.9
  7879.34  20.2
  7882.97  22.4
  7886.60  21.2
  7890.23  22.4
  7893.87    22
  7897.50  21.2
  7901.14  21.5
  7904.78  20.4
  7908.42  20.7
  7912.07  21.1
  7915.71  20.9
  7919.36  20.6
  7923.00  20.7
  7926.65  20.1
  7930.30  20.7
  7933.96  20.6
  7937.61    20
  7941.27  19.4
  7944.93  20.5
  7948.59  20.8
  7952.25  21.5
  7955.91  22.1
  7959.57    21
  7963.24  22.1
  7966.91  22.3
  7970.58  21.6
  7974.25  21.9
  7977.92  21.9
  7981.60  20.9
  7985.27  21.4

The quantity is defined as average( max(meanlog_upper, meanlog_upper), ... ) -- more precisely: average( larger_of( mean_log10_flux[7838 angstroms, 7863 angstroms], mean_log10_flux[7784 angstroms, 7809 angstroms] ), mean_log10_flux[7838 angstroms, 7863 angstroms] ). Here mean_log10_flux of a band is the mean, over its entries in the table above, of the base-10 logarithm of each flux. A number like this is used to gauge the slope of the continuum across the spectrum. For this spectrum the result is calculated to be 1.34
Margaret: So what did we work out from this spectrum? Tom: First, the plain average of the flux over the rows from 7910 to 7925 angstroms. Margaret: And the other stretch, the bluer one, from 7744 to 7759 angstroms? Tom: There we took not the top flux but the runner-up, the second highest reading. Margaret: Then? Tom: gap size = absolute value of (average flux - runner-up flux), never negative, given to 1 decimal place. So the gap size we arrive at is 1.0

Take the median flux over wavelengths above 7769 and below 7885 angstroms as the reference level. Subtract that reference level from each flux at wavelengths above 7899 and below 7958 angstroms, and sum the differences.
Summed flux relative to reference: -16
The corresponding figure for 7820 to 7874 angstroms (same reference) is 2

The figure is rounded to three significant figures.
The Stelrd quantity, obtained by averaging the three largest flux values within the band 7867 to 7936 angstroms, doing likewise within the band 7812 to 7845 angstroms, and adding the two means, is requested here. 45.5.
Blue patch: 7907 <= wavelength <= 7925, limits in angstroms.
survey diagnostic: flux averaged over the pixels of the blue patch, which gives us 20.8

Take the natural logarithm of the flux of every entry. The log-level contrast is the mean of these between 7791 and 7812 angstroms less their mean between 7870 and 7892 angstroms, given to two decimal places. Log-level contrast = 0.03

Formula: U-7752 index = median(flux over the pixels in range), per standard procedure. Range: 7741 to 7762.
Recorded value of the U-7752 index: 21.7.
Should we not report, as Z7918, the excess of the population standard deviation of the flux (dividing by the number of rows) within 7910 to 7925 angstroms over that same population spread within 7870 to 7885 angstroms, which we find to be -0.63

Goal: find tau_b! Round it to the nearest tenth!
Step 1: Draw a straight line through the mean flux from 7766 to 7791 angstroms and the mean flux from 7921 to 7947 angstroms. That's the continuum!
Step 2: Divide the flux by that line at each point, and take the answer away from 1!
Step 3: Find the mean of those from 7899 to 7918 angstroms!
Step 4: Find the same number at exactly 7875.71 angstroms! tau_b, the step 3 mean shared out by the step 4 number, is 0.4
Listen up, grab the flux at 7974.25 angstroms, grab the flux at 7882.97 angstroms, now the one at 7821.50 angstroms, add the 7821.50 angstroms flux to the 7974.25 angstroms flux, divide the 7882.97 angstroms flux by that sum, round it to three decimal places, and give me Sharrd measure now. 0.502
